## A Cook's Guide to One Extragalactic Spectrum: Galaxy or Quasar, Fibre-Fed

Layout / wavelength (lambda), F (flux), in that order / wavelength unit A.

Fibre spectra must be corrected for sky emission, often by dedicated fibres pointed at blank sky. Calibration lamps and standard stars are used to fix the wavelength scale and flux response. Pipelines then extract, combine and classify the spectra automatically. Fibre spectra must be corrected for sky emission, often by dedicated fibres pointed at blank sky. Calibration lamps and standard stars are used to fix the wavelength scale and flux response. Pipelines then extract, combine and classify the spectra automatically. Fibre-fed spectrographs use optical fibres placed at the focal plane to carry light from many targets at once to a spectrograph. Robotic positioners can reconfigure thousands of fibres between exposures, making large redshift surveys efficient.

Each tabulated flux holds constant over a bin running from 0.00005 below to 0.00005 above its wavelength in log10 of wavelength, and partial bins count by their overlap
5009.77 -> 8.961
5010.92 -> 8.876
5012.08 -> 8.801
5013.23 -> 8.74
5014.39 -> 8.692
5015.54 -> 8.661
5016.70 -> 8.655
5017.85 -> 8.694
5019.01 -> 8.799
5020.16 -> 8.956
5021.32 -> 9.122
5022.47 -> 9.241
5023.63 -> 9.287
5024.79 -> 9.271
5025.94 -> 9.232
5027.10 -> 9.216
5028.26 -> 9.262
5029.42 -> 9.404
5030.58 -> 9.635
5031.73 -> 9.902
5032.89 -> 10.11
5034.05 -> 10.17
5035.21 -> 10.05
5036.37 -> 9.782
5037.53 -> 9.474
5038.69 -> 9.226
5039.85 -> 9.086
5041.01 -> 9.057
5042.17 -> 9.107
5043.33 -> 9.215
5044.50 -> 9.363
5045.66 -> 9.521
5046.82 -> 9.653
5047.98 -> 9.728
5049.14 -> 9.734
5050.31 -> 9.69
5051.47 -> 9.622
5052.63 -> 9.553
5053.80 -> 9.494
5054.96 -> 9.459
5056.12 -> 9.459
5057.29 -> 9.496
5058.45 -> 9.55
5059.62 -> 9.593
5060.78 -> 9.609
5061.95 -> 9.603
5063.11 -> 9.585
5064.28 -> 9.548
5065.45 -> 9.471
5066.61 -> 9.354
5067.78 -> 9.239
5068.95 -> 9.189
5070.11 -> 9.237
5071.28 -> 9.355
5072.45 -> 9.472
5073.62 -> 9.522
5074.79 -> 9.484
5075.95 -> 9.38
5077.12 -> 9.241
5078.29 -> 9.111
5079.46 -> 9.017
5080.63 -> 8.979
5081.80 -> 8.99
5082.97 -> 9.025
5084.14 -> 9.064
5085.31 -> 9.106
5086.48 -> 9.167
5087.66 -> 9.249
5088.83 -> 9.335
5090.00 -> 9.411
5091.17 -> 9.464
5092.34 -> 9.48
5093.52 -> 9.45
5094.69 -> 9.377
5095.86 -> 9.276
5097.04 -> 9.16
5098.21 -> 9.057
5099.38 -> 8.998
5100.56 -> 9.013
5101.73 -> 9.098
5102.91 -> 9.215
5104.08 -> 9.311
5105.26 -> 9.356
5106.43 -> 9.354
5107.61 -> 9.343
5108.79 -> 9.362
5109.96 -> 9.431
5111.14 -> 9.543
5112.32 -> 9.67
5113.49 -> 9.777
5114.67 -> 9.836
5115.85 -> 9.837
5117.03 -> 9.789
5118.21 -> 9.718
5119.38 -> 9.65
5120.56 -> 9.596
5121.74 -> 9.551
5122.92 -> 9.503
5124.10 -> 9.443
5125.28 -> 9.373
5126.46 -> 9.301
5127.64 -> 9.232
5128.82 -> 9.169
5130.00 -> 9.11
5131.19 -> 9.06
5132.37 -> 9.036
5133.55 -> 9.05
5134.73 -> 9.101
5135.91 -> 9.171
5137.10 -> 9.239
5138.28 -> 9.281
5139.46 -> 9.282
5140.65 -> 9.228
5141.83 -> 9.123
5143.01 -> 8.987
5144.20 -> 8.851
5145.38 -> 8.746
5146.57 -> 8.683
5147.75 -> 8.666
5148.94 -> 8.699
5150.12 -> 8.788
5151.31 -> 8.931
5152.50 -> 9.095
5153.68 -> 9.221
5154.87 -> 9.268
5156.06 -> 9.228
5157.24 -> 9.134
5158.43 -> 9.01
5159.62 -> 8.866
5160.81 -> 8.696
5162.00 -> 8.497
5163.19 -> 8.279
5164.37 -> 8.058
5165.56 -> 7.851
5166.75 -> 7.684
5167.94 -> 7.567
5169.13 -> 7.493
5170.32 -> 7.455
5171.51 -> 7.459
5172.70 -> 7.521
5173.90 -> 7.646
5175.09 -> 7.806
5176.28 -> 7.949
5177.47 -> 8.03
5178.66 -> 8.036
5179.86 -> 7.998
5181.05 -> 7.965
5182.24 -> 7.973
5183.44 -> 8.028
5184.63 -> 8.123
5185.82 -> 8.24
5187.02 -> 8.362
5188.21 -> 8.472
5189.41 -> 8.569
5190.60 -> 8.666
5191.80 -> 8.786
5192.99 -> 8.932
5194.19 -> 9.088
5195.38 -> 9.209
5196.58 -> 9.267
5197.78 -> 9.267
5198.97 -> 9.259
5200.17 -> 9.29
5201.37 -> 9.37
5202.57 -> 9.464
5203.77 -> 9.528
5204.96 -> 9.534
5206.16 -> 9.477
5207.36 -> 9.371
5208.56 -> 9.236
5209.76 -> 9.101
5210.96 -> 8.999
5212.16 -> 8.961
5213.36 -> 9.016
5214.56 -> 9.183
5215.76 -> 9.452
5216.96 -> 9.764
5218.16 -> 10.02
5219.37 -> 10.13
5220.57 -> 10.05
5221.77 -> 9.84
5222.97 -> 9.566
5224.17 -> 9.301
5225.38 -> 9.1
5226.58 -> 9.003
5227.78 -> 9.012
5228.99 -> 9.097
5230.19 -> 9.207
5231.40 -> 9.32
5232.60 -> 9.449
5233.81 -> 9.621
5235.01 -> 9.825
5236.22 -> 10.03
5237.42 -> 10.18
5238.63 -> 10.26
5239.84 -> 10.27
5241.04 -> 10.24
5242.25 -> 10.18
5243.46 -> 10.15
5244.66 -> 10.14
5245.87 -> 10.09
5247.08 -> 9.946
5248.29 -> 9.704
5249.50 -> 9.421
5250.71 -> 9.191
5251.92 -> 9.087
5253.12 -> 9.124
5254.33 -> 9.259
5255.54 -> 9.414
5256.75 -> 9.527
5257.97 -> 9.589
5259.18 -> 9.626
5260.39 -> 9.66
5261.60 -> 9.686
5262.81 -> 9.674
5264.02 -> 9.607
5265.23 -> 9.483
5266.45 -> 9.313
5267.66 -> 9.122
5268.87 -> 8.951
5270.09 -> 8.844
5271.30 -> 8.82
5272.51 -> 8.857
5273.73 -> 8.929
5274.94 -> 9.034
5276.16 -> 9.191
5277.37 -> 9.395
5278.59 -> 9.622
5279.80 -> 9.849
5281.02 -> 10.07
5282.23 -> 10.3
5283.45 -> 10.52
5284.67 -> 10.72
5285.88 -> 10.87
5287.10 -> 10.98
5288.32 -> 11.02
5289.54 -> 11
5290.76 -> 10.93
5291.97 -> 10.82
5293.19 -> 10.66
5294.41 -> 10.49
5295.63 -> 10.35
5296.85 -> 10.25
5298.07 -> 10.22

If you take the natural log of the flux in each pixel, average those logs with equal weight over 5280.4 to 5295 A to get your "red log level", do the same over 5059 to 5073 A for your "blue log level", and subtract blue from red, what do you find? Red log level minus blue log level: 0.13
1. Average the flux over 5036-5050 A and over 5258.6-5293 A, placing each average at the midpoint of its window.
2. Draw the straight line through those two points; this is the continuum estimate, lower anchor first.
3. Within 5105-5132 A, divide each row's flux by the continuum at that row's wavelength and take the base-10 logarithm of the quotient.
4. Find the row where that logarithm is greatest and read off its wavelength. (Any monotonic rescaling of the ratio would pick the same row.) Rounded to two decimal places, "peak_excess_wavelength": 5114.67 A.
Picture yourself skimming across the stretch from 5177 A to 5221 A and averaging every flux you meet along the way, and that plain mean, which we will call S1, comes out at 9.0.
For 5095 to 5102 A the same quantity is 9.1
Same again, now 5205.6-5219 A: 9.3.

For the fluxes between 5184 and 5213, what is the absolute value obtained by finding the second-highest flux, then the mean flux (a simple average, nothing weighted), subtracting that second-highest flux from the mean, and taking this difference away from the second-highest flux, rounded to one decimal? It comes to 10.0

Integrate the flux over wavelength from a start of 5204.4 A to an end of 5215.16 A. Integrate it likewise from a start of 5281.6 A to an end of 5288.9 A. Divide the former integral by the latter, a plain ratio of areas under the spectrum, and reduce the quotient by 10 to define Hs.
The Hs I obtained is -8.7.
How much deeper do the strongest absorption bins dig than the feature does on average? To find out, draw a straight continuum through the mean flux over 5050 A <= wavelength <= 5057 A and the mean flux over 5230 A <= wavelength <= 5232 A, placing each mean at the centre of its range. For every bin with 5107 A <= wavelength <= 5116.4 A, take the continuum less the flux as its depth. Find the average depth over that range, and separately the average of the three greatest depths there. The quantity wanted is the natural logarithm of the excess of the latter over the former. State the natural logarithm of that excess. -1.5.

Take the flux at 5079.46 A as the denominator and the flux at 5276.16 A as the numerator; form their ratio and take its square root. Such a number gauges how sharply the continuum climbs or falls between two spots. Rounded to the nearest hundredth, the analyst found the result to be 1.01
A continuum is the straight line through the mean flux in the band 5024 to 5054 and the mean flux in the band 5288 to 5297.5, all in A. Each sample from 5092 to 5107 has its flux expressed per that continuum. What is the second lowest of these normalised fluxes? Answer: 0.92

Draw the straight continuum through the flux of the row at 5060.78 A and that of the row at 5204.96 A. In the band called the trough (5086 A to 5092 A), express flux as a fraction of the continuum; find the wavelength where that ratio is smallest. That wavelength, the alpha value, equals 5086.48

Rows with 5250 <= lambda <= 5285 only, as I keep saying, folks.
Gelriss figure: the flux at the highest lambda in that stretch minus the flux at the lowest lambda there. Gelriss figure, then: 1.5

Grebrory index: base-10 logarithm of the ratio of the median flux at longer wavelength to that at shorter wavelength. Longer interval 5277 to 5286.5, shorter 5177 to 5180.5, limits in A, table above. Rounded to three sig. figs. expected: 0.103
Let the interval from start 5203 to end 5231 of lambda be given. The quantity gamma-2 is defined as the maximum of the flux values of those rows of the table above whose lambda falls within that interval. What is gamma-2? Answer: 10.13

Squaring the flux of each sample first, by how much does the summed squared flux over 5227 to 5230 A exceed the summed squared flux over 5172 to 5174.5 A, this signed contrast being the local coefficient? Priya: 49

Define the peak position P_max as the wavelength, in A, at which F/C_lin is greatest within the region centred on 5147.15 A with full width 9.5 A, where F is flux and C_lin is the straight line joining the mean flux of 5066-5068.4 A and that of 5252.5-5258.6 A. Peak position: 5143.01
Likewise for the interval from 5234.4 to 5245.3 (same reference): 5239.84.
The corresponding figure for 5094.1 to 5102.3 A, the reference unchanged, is 5094.69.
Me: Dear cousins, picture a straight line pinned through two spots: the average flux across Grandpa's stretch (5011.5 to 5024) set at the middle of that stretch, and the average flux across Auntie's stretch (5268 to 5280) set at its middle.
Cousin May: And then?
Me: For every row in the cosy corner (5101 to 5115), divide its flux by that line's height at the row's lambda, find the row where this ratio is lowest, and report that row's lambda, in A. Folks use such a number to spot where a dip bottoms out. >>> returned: 5101.73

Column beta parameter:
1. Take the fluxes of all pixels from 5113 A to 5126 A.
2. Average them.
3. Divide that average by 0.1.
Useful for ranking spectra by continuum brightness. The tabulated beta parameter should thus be 96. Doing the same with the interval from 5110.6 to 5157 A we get 93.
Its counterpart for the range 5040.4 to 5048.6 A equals 94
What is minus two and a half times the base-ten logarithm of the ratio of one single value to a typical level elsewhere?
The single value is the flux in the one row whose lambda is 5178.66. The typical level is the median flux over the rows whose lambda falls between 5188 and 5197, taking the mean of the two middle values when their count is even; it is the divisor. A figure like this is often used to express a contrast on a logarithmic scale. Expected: 0.11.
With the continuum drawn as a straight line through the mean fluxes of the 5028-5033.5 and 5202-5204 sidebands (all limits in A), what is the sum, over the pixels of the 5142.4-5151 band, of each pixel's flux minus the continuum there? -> -5.4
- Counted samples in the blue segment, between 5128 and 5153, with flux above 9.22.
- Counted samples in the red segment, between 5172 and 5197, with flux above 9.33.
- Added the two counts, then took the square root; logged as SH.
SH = 2.0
